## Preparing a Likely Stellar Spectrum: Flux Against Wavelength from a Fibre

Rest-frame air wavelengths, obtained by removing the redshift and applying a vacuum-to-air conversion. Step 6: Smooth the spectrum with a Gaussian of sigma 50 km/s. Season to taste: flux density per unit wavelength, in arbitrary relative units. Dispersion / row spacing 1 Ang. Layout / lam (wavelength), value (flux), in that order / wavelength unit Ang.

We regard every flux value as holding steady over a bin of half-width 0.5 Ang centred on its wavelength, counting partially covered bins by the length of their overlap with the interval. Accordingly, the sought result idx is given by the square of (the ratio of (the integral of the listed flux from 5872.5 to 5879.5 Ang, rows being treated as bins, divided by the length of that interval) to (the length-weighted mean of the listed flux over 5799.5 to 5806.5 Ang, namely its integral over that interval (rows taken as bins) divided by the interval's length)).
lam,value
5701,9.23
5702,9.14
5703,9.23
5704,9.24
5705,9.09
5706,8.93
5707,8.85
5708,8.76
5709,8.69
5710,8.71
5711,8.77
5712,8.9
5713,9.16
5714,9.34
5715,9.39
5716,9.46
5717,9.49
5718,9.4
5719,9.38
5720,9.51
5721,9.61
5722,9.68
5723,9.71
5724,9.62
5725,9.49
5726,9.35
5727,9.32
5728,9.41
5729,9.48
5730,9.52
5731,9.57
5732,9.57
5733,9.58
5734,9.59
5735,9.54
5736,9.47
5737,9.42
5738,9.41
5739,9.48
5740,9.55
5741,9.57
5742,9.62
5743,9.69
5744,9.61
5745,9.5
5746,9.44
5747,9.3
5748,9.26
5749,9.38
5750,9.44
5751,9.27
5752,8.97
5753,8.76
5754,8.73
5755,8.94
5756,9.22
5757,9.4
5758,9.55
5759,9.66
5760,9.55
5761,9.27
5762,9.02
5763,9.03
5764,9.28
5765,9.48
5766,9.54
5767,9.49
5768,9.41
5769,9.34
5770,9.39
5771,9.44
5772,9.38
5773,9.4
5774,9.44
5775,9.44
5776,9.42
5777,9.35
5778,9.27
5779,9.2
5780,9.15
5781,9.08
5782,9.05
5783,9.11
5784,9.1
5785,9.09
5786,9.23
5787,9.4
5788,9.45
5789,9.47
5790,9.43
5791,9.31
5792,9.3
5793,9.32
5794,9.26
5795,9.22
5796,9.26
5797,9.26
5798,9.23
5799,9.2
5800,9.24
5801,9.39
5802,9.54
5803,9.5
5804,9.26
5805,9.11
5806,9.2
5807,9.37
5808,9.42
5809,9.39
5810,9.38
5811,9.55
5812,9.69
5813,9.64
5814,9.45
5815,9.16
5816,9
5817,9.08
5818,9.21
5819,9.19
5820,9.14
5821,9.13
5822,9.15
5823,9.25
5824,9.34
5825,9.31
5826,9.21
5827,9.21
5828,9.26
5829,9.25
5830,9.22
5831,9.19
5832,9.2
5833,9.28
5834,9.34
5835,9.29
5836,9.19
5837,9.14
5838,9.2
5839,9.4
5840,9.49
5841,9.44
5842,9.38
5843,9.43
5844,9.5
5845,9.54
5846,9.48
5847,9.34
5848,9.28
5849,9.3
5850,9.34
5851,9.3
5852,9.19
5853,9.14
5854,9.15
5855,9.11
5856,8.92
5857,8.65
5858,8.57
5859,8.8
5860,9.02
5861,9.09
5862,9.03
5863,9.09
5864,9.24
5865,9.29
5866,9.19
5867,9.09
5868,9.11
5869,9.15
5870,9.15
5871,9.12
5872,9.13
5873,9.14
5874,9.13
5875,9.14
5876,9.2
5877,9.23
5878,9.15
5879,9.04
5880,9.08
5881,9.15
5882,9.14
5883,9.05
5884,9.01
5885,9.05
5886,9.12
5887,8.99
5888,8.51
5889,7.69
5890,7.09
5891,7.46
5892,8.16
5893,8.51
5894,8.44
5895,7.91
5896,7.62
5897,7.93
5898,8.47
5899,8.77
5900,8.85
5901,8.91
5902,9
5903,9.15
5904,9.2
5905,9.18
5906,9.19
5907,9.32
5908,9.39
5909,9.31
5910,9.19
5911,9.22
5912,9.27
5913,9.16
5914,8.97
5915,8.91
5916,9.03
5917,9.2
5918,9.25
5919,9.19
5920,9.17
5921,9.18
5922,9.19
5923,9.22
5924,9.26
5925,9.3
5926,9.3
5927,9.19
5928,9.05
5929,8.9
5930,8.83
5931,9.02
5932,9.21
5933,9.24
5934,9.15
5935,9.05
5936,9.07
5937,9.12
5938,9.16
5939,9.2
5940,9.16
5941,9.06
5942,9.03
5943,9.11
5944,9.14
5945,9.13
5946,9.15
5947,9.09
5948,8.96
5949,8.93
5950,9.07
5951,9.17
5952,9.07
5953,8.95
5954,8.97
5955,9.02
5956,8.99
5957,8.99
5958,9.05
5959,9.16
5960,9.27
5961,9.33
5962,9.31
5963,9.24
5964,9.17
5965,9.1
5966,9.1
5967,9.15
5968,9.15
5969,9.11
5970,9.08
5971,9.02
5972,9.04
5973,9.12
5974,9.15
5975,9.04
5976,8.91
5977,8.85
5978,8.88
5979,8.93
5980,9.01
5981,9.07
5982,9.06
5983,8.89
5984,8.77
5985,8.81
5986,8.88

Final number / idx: 0.96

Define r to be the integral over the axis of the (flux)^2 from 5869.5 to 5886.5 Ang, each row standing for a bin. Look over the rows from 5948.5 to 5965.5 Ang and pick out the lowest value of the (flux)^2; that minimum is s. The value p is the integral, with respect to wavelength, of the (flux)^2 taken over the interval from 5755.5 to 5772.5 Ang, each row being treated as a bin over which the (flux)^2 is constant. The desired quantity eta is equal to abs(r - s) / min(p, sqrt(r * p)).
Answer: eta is 0.92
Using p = 1496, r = 1414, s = 80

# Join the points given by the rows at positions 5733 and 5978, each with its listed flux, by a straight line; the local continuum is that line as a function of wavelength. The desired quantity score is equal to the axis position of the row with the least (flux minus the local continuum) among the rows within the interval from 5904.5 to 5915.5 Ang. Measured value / 5915 Ang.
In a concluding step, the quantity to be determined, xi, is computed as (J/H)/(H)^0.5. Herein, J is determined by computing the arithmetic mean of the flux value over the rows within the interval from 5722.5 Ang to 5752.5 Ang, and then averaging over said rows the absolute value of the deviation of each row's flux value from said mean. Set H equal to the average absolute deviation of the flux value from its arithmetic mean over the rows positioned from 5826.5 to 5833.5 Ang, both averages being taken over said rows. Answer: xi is 23.2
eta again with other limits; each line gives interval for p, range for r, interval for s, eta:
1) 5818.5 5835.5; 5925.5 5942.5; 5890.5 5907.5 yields 0.95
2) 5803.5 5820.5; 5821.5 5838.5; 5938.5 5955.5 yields 0.94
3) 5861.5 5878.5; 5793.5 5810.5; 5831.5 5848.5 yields 0.98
